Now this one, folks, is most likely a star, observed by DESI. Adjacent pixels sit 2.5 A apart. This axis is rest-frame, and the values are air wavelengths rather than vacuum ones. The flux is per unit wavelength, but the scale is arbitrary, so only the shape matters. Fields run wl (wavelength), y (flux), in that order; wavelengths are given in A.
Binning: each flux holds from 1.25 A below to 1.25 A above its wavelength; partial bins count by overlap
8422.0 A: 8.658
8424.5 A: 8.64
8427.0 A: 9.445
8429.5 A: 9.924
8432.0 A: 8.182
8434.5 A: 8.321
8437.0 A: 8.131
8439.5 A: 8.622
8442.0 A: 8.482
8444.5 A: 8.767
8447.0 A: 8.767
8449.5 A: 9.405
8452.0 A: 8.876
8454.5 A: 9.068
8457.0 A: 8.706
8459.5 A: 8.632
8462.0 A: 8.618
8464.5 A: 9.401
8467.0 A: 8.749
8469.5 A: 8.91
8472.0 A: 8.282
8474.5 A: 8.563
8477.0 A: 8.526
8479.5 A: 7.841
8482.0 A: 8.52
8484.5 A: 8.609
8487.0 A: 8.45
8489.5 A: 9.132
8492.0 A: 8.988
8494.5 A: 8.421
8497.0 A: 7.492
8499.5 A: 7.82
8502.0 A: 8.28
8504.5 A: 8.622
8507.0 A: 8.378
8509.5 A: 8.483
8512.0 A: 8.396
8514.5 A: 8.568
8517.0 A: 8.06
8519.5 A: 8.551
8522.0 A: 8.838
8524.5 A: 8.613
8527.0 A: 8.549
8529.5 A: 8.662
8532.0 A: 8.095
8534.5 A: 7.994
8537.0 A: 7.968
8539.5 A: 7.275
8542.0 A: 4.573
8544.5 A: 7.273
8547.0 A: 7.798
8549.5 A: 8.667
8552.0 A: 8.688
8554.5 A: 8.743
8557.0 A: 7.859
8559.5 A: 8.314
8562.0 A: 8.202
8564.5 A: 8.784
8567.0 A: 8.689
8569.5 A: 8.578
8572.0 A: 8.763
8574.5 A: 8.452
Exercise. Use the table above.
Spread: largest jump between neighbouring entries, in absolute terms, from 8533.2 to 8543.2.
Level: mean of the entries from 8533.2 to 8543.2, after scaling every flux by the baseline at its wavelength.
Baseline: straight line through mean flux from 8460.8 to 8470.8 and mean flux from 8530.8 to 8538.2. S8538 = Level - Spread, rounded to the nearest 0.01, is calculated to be -1.83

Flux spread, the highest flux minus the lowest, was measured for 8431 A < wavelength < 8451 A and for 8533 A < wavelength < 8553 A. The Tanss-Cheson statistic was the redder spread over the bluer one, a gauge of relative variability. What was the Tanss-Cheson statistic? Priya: 3.2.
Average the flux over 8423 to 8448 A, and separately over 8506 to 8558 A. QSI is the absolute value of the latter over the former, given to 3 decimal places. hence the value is 0.928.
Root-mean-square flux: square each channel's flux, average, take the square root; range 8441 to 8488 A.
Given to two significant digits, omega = 8.7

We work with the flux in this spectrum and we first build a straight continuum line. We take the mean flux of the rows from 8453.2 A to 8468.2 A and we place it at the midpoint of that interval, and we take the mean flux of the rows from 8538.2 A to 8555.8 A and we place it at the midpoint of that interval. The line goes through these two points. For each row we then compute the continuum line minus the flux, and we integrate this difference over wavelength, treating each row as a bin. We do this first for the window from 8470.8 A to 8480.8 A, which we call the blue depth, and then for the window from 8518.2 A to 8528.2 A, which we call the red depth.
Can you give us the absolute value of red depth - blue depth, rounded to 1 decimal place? 10.4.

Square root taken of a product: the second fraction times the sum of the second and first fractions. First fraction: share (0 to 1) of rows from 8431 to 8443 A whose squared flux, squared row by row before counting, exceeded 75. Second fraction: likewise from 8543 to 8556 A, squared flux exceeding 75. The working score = 0.6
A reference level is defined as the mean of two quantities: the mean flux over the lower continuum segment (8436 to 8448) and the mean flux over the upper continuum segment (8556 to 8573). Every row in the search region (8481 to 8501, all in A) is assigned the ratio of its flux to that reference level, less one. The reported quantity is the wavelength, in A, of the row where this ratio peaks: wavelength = 8489.5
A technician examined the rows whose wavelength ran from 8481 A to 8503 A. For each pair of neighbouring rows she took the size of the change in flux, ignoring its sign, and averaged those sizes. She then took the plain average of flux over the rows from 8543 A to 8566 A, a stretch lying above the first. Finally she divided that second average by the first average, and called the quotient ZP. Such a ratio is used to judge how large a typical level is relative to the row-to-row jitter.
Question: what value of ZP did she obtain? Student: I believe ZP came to 20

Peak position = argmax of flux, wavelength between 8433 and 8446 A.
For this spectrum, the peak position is 8444.5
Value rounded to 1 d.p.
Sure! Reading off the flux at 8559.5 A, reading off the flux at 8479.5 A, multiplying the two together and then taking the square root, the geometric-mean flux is 8.1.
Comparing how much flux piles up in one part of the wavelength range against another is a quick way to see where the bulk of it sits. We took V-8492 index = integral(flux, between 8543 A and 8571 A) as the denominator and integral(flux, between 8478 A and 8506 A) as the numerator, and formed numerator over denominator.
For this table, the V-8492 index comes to 1.01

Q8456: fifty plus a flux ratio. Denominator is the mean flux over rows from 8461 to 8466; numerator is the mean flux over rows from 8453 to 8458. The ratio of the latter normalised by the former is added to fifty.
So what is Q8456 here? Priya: 50.99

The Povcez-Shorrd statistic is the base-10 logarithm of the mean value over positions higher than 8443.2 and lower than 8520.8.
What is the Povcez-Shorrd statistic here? 0.933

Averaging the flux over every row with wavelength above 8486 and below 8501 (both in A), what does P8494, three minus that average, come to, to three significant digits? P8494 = -5.38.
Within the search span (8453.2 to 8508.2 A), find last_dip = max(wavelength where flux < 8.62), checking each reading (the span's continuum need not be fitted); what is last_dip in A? 8507.0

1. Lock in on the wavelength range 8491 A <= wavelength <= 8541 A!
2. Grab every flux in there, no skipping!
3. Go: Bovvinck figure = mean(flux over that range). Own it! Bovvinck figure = 8.3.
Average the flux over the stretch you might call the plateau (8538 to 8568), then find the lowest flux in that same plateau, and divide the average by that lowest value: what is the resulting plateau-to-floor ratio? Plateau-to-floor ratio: 1.73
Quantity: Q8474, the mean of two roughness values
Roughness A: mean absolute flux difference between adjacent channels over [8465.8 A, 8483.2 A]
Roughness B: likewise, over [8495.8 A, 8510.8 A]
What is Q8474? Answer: 0.35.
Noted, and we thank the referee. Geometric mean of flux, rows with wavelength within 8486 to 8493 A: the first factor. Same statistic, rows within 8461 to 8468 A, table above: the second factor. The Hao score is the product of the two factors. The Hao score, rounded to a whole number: 79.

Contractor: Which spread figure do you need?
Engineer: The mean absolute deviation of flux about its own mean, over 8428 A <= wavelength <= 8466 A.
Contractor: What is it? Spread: 0.36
